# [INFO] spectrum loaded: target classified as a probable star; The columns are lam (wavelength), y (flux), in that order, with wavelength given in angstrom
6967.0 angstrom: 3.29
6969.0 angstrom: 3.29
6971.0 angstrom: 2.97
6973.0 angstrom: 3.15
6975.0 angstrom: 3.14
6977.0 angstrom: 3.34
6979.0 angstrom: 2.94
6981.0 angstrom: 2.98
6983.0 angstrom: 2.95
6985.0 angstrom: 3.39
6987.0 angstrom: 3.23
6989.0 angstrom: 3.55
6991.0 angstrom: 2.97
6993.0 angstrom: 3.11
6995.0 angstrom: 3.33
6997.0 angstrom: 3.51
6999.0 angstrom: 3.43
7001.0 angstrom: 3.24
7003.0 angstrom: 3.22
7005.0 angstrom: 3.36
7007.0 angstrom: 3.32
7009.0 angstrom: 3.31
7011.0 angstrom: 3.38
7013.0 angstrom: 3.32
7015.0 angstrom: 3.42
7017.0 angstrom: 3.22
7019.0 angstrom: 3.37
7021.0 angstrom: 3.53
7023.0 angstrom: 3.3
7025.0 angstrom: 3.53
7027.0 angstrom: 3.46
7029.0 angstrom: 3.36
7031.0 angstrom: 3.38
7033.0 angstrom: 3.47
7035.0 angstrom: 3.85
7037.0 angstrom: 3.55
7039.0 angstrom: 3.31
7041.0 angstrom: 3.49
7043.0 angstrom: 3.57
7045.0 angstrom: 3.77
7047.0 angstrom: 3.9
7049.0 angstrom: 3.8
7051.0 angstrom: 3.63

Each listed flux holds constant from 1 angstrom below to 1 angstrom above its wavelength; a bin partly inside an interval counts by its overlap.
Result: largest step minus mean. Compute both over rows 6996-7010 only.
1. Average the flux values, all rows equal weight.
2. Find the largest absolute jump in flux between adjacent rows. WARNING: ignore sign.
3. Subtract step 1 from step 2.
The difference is -3.15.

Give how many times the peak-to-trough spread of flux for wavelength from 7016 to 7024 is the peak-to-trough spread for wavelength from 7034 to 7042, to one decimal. 0.6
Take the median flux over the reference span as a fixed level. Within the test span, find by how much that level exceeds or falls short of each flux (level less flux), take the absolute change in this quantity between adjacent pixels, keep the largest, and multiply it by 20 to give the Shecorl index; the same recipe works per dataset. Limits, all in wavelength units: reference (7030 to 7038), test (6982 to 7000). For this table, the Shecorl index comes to 12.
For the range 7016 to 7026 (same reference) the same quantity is 5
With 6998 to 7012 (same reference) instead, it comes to 4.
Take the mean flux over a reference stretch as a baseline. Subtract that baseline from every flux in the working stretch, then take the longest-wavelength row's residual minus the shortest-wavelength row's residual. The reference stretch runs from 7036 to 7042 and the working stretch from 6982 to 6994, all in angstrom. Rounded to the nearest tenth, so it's 0.2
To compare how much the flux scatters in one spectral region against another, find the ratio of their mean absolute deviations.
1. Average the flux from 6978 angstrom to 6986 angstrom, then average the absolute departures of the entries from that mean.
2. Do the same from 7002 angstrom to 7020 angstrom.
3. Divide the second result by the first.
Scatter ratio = 0.32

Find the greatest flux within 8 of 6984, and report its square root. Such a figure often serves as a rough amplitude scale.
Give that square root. 1.88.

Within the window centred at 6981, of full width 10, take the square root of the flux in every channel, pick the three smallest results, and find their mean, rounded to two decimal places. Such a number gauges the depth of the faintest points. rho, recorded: 1.72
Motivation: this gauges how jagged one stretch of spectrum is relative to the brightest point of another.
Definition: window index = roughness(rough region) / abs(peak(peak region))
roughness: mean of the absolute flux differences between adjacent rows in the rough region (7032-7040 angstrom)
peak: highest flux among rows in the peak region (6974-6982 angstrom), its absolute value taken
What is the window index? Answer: 0.092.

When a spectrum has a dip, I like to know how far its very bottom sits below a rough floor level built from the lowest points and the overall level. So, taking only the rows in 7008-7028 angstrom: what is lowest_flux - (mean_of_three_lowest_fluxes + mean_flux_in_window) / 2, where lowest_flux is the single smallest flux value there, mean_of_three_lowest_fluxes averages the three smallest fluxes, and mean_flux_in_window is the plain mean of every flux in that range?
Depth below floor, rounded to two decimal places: -0.11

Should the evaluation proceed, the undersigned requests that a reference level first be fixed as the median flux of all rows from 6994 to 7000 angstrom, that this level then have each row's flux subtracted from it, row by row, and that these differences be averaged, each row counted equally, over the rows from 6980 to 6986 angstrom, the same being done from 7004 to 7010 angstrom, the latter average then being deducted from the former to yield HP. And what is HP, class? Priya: 0.2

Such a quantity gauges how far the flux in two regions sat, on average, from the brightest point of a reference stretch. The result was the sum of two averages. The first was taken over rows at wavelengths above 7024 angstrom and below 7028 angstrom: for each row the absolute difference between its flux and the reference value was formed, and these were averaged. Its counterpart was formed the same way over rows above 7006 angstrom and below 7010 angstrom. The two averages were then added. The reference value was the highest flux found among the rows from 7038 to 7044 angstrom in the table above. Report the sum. 0.33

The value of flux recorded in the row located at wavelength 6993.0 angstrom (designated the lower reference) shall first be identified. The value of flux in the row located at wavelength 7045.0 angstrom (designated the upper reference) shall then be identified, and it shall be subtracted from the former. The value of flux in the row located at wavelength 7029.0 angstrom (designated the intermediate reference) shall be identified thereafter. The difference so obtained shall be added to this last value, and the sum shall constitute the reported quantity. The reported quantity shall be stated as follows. 2.70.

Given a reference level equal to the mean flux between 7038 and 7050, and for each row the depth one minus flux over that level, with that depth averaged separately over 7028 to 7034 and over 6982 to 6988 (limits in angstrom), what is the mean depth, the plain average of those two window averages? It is 0.094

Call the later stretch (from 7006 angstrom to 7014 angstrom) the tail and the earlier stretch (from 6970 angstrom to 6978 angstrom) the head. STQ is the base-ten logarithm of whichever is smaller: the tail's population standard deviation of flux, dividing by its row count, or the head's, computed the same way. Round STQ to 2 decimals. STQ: -1.56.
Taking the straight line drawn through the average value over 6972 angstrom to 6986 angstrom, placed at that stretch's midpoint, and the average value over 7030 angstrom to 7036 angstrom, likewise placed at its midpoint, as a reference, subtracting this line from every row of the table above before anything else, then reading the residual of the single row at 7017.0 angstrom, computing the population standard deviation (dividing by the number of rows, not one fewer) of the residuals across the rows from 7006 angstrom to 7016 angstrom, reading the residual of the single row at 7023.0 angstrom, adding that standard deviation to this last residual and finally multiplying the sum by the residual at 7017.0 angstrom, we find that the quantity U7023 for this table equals 0.033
